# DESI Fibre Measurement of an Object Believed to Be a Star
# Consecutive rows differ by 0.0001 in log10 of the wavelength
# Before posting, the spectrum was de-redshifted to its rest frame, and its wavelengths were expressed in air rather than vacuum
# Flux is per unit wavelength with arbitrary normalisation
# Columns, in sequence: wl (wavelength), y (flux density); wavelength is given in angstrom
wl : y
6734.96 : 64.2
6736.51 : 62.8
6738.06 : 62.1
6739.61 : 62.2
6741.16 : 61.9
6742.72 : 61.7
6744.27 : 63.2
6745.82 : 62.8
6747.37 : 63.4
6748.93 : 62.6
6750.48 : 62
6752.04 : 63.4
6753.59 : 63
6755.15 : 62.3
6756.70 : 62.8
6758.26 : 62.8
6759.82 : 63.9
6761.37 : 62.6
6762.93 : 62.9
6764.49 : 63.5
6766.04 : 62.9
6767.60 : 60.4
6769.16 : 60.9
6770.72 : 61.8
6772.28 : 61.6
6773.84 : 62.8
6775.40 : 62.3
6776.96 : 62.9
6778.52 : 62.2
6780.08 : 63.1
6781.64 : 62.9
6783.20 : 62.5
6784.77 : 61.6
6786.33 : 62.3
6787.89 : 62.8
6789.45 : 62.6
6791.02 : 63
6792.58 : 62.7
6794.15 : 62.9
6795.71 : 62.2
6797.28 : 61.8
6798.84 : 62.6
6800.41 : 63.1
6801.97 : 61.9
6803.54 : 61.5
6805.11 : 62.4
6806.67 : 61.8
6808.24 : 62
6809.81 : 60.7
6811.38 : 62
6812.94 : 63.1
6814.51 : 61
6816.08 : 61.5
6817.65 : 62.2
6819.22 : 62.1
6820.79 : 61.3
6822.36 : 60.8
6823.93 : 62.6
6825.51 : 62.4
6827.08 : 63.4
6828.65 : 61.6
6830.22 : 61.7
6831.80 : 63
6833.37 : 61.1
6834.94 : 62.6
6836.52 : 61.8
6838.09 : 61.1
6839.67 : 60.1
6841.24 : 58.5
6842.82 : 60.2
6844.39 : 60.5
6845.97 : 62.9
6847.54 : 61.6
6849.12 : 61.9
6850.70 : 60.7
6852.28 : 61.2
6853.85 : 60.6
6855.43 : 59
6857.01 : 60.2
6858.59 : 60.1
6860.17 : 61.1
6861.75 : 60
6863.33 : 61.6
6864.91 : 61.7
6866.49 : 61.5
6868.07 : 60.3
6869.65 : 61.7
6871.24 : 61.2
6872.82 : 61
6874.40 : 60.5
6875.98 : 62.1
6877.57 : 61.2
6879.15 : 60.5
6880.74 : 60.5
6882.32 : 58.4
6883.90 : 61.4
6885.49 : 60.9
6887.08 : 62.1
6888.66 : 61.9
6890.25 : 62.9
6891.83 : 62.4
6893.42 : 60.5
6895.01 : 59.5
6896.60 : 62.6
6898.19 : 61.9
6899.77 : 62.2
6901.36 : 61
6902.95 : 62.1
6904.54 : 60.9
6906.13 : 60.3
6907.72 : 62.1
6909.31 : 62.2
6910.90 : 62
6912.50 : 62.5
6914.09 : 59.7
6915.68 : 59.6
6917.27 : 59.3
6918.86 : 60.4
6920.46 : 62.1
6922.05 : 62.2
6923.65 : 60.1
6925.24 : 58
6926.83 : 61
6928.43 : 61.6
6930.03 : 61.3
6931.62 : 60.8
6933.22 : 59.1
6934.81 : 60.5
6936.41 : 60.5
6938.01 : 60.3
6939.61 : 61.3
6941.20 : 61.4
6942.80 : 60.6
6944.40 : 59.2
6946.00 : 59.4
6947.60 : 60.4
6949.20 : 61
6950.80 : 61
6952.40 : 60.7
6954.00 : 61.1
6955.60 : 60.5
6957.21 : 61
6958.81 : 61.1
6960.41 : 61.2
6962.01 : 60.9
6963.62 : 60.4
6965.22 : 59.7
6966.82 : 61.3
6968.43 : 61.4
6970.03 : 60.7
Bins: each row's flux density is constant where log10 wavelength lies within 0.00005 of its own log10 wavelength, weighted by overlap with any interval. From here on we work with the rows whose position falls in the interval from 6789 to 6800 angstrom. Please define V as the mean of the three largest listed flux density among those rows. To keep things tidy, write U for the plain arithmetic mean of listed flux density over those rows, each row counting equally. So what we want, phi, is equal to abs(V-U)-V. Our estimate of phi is -62.5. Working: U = 62.5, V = 62.9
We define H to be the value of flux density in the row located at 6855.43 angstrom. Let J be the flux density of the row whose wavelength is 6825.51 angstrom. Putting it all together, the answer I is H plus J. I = 121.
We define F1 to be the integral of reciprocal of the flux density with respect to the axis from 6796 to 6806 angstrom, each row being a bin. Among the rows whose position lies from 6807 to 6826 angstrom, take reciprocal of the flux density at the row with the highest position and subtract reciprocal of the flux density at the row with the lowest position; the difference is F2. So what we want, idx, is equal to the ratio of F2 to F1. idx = -0.0006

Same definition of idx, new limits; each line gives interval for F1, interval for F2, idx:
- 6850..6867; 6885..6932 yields 0.0001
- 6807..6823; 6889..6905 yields 0.0020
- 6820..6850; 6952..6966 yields 0.0006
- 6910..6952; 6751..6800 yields 0.0003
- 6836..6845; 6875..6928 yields 0.0019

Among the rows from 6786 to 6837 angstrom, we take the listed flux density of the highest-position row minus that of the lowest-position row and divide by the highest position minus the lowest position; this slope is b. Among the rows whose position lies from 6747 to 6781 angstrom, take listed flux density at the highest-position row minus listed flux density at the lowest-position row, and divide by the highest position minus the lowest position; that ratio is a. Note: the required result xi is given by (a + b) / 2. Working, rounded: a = -0.009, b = -0.01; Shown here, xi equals -0.01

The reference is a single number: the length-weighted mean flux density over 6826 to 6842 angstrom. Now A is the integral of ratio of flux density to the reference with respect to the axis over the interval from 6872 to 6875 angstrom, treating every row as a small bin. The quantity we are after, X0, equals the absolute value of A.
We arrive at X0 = 2.97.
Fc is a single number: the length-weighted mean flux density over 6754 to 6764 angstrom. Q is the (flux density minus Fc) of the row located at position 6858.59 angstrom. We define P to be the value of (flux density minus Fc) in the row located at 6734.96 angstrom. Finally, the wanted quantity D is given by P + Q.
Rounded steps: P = 1.3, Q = -2.8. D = -1.4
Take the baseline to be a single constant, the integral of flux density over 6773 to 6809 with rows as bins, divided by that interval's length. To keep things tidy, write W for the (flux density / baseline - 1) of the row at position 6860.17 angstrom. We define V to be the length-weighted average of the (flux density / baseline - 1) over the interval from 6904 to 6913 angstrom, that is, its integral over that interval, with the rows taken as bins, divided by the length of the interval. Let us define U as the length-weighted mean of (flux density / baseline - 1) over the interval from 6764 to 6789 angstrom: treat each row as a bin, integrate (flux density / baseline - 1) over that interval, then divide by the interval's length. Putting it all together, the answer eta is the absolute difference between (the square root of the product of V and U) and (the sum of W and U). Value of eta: 0.03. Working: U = -0.003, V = -0.012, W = -0.021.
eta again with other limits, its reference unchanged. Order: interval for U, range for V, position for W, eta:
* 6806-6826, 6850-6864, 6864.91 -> 0.04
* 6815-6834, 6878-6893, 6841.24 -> 0.08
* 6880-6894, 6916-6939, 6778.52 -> 0.05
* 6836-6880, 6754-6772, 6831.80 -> 0.02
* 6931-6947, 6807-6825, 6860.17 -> 0.07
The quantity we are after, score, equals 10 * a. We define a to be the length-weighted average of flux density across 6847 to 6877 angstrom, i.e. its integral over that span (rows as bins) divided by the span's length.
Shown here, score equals 609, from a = 60.9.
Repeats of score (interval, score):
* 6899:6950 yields 608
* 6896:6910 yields 617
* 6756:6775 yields 624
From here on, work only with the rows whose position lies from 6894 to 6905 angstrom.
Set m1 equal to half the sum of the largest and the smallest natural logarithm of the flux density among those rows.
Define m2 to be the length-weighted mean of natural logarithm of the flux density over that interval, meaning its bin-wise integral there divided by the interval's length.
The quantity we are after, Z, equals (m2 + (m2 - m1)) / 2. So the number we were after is 2.06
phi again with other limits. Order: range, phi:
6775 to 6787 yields -62.5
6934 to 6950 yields -60.5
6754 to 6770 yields -62.5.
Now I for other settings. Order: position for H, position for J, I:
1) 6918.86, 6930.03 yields 122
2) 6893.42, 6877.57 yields 122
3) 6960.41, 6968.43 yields 123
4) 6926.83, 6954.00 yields 122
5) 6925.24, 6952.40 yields 119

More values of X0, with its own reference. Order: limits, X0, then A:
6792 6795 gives 3.06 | 3.06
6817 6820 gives 3.03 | 3.03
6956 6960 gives 3.96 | 3.96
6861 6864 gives 2.96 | 2.96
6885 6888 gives 3.00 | 3.00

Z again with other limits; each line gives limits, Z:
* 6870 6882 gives 2.05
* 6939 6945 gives 2.06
